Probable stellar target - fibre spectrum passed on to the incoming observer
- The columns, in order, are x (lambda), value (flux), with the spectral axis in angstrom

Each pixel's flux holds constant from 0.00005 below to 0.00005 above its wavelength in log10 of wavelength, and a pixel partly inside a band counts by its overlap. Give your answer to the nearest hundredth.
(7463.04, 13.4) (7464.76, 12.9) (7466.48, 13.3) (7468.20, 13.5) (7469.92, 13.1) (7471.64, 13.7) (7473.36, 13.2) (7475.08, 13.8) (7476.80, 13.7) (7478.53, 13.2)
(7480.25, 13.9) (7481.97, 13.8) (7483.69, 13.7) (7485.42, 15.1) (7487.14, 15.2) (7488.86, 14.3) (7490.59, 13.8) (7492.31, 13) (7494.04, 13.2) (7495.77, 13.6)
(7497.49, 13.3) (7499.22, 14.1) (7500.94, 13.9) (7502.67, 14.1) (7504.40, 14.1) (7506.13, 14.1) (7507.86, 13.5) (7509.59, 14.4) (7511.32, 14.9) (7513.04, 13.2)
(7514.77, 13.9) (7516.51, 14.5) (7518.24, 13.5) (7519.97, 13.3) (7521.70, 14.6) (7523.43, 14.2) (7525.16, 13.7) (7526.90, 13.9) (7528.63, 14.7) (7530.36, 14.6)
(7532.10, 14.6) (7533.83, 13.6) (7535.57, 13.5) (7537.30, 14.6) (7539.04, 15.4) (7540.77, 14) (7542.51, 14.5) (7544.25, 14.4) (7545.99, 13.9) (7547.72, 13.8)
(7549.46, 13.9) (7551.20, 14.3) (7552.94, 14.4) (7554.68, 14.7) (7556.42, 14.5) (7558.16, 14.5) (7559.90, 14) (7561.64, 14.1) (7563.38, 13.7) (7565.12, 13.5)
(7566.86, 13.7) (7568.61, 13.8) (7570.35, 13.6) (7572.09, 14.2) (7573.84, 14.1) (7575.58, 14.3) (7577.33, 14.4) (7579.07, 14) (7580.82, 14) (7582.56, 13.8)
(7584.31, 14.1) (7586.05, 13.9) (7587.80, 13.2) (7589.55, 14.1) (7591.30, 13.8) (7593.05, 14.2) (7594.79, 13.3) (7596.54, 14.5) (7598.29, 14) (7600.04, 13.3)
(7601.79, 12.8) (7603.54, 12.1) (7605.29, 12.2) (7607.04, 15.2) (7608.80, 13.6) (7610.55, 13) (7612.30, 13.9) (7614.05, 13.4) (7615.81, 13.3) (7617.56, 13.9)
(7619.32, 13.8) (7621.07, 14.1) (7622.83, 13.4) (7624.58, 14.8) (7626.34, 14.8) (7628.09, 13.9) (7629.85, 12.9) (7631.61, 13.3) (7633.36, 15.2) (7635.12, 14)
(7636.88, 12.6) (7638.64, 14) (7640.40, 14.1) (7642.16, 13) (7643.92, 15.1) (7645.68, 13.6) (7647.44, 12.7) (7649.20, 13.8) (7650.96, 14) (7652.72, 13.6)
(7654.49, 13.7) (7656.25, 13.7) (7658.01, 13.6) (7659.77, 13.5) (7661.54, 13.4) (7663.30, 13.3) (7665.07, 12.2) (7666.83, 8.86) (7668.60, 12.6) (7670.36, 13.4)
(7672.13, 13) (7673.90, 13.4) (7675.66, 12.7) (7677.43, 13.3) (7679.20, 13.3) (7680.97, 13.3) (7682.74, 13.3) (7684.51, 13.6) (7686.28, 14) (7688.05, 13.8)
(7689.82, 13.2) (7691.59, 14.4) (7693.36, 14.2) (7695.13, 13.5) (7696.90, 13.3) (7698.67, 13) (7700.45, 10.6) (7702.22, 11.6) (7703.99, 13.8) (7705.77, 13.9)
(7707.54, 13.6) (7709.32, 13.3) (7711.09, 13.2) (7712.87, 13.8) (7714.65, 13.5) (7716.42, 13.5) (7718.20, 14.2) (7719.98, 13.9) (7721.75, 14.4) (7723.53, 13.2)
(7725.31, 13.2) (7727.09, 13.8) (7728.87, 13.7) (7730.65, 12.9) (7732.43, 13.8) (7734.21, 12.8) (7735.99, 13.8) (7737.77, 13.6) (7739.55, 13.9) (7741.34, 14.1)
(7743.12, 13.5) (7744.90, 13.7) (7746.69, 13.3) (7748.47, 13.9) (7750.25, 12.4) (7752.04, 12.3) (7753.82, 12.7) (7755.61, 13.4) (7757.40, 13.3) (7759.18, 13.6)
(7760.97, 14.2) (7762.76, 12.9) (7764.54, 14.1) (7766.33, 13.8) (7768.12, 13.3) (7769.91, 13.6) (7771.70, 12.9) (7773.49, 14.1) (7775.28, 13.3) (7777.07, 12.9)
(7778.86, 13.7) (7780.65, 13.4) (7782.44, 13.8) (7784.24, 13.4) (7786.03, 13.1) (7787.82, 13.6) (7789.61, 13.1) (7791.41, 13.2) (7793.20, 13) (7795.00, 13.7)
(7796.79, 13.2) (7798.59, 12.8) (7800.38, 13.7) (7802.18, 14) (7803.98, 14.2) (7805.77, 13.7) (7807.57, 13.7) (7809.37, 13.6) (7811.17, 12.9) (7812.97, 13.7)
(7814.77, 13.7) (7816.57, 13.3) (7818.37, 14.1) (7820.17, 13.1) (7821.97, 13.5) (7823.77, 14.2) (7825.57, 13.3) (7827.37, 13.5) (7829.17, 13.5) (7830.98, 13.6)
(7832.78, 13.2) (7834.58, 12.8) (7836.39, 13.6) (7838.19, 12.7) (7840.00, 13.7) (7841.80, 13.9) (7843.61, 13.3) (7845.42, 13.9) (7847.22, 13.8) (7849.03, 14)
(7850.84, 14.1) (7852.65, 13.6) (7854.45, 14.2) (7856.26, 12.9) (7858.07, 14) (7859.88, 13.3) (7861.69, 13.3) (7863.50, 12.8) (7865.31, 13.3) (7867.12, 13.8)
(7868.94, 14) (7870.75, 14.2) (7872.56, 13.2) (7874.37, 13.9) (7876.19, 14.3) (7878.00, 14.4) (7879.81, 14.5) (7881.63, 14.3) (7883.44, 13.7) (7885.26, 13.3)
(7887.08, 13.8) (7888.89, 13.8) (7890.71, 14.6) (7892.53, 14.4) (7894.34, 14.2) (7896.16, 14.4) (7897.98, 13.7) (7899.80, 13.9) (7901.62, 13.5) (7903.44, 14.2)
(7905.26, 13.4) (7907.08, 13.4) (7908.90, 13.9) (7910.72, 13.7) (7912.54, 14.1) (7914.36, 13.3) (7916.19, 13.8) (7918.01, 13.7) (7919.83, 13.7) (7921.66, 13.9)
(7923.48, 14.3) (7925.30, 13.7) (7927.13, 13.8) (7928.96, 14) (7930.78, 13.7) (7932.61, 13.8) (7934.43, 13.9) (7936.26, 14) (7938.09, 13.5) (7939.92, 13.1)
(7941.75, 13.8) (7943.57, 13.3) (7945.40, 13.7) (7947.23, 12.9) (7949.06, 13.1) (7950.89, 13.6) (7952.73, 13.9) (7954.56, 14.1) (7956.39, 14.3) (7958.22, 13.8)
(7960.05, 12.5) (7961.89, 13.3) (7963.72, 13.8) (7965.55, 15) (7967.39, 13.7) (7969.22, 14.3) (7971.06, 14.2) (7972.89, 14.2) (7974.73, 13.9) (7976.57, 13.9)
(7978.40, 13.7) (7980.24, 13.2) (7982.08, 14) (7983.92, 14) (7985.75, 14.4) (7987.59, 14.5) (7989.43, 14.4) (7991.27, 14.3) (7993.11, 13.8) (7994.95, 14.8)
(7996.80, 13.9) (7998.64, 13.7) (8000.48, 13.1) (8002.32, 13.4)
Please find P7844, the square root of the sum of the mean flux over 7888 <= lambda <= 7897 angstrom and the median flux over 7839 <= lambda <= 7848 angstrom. 5.30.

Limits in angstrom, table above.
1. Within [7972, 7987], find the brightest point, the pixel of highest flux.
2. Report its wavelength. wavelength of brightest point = 7985.75 angstrom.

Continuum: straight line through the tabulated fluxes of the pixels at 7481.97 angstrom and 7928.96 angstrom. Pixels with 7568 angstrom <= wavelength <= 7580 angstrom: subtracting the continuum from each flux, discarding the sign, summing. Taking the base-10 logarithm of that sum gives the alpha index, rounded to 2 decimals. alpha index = 0.32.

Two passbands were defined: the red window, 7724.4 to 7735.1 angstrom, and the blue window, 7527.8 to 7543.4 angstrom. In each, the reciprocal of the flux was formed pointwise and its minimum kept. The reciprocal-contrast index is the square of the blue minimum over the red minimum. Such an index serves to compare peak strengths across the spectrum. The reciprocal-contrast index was 0.80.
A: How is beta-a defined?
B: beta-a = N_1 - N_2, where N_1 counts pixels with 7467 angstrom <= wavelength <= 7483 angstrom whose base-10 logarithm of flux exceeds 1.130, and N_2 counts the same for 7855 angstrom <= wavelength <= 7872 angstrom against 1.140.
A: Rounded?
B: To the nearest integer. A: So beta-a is 3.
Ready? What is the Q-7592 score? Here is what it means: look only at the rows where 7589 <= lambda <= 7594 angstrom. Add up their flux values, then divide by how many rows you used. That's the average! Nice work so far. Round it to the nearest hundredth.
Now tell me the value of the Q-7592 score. 14.03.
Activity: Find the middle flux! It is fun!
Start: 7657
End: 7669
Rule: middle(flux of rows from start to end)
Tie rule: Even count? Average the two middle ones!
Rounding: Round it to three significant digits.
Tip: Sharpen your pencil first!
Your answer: 13.3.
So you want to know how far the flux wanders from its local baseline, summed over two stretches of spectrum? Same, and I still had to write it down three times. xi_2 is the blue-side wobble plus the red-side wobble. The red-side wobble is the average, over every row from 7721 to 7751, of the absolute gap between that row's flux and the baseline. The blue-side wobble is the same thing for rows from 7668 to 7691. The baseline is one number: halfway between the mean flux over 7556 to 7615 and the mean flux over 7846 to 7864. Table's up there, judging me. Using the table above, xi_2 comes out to 0.84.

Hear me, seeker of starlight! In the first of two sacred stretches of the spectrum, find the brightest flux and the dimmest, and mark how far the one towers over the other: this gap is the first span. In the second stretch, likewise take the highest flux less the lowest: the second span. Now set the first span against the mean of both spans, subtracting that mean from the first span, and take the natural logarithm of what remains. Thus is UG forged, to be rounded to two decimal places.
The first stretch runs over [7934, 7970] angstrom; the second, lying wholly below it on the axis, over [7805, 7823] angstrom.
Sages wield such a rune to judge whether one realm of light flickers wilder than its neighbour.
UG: -0.43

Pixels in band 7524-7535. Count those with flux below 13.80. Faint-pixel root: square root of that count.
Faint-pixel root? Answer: 1.41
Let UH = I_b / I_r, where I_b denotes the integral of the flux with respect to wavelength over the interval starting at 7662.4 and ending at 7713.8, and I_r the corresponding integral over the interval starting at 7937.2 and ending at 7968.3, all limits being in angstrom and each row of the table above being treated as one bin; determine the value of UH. 1.6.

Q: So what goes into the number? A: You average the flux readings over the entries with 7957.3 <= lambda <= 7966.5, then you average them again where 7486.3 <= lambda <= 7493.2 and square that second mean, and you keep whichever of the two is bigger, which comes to 198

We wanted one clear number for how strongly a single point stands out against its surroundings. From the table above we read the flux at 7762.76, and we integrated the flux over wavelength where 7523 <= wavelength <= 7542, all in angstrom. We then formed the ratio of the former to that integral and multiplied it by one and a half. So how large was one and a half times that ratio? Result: 0.071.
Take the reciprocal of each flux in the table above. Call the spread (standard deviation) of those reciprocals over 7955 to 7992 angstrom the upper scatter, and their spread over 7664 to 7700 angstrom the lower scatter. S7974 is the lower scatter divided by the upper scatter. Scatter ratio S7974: 3.1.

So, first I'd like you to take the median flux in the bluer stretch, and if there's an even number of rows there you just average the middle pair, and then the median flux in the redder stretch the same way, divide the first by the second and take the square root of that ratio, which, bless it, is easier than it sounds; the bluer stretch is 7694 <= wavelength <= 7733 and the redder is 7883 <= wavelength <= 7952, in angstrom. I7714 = 0.99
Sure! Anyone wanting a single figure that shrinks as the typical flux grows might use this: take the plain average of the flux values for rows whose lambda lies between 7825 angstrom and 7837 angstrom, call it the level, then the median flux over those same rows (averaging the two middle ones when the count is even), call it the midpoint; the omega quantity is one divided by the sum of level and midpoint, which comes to 0.0372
